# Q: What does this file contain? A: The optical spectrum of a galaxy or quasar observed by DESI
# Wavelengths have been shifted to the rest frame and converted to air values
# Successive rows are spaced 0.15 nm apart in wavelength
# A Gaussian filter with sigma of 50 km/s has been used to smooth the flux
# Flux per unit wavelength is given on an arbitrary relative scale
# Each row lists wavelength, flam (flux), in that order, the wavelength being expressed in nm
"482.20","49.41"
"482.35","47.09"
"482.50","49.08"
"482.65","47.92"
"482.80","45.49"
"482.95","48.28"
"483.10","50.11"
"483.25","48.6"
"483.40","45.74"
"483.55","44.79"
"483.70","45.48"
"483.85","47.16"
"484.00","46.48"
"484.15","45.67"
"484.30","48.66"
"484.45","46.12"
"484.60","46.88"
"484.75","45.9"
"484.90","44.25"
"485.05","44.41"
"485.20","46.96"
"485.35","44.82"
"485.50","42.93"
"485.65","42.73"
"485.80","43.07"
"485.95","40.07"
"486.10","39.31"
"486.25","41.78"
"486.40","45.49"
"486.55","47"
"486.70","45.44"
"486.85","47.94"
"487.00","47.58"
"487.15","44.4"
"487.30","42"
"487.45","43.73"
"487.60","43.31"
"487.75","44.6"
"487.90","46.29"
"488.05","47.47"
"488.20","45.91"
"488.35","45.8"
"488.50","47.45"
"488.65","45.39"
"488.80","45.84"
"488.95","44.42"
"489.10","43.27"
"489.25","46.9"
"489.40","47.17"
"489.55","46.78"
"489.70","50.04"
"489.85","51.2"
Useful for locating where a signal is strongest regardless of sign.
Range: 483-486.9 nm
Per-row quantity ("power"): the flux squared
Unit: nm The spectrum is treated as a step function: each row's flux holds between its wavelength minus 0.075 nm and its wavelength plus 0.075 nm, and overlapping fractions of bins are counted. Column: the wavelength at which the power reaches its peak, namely 483.10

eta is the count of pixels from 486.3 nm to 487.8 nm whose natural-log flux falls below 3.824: 7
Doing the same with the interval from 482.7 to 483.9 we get 4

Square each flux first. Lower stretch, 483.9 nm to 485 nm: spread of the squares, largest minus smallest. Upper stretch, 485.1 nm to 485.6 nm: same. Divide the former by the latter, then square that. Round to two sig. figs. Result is 1.3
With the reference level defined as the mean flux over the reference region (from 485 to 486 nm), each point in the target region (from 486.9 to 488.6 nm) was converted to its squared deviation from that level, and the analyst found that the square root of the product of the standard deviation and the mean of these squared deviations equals 6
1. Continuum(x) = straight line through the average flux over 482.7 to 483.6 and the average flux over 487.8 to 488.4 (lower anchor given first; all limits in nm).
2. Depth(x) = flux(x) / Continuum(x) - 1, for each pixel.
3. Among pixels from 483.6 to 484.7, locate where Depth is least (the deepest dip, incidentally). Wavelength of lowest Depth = 483.70 nm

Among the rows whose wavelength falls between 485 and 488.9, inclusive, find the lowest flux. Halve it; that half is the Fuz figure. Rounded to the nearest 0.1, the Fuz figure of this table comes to 19.7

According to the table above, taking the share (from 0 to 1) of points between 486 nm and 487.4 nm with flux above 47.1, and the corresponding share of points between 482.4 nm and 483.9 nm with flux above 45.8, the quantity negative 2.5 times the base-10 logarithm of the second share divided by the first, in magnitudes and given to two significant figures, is -1.1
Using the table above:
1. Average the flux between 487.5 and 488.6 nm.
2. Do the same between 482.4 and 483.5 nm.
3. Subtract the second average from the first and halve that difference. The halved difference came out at -1.0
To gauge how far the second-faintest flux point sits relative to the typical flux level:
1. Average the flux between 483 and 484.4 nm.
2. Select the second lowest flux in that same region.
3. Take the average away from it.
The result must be -1.5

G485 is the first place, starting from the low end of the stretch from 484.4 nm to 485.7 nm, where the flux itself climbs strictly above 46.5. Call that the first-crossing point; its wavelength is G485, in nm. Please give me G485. 484.60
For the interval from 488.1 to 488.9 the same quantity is 488.50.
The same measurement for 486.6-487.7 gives 486.85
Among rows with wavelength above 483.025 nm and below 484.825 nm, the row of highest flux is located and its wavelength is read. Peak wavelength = 483.10 nm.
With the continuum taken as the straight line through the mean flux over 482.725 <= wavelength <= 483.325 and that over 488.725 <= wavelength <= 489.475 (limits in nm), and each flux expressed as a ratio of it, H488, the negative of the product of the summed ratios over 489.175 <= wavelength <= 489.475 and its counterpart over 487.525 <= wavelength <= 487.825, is -3.9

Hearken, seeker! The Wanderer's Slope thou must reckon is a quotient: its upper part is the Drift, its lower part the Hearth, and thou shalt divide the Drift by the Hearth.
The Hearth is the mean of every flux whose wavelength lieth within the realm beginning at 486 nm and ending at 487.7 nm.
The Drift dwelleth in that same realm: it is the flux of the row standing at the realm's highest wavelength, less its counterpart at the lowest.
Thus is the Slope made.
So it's 0.09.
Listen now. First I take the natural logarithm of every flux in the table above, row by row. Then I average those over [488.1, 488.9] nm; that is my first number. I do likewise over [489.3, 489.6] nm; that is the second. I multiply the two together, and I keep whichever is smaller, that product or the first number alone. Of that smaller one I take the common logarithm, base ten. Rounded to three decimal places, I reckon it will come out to 0.583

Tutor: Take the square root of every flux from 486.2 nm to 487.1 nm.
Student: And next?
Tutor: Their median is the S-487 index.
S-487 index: 6.80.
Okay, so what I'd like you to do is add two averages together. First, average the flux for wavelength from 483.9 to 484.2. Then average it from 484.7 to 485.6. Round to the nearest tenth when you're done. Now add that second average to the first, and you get 91.0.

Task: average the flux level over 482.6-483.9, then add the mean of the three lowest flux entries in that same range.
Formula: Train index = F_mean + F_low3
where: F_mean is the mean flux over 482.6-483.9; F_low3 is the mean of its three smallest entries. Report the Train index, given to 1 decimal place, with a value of 92.3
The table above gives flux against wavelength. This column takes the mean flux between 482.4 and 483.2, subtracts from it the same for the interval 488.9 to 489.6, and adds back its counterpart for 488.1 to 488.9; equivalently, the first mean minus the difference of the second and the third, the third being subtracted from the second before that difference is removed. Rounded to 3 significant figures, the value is 48.5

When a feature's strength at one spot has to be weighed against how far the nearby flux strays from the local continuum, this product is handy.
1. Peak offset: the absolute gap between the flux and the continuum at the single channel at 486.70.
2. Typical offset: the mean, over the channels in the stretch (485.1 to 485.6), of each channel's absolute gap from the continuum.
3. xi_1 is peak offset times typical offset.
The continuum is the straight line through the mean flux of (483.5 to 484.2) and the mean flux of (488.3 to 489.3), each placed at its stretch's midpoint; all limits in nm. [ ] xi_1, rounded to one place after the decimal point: 0.5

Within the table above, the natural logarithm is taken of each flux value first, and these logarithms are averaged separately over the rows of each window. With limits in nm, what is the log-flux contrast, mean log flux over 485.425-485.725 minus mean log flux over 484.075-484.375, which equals -0.10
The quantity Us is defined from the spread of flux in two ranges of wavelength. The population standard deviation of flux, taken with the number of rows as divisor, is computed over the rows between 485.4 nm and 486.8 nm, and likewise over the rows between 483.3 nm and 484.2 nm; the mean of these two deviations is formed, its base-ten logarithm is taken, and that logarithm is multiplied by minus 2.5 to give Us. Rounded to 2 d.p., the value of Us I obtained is -0.49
